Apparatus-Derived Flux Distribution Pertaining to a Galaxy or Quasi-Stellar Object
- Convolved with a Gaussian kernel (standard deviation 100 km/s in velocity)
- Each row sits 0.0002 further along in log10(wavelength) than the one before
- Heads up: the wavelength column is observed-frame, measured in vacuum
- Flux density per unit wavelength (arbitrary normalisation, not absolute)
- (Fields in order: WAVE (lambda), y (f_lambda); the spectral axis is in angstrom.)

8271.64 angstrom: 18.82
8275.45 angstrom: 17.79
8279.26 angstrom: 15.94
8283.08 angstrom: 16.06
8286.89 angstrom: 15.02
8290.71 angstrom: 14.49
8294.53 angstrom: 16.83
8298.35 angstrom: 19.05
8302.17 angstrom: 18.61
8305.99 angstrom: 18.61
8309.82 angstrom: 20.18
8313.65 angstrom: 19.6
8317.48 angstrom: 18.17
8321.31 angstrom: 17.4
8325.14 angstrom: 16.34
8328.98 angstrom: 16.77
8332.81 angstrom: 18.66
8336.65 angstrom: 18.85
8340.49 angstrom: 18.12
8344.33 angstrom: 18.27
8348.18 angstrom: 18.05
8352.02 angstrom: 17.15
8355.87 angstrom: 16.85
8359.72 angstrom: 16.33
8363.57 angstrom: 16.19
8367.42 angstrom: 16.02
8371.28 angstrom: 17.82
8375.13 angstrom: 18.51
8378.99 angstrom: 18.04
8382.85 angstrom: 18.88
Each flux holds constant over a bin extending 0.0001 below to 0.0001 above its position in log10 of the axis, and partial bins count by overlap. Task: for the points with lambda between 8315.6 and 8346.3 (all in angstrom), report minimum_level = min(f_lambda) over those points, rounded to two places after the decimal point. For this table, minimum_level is 16.34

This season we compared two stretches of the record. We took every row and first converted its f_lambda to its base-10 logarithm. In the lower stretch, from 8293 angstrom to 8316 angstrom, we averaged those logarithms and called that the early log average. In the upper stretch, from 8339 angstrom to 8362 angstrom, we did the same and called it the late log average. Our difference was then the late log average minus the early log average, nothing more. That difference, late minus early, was -0.03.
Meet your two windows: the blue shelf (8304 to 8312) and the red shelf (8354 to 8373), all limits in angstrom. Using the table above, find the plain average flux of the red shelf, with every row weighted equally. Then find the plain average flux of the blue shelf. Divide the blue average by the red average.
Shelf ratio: 1.17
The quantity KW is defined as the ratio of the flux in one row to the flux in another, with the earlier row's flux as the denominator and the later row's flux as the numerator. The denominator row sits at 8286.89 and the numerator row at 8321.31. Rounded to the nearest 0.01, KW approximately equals 1.16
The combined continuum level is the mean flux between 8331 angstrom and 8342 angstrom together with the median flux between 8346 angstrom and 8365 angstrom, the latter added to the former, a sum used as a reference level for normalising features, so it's 35.4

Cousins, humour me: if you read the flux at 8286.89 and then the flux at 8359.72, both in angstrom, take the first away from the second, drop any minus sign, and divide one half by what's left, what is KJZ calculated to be 0.4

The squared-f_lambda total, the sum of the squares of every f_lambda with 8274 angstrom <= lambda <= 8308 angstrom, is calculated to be 2603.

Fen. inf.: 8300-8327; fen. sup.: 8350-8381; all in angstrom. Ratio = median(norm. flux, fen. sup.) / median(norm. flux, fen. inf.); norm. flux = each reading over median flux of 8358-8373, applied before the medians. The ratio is 0.91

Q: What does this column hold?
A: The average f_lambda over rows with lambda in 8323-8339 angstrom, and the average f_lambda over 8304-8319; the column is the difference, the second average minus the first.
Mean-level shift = 1.5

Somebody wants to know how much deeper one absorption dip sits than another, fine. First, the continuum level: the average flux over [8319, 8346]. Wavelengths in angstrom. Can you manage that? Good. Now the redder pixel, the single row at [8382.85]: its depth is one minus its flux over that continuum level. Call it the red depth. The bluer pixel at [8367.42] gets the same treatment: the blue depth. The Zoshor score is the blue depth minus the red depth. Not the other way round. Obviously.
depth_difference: 0.16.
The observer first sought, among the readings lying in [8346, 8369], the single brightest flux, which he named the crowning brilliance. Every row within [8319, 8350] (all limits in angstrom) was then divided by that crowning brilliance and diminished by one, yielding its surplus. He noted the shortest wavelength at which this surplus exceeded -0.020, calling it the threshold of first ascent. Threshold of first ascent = 8332.81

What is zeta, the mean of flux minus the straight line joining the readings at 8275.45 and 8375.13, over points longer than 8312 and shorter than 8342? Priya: -0.2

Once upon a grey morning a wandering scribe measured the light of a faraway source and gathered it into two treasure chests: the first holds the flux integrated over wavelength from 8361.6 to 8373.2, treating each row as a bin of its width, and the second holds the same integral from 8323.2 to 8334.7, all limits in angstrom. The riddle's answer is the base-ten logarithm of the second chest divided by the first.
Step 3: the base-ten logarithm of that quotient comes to 0.01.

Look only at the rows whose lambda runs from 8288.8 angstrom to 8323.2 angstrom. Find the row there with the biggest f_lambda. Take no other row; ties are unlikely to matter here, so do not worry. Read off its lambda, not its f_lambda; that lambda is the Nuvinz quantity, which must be 8309.82 angstrom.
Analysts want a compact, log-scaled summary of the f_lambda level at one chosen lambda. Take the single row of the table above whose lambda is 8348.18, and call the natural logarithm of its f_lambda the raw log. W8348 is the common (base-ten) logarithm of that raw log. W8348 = 0.461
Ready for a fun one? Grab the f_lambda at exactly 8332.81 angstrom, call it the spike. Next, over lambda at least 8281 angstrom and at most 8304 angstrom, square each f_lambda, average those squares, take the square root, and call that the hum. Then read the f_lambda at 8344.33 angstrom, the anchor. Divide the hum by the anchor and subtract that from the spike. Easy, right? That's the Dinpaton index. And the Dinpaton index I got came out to 17.7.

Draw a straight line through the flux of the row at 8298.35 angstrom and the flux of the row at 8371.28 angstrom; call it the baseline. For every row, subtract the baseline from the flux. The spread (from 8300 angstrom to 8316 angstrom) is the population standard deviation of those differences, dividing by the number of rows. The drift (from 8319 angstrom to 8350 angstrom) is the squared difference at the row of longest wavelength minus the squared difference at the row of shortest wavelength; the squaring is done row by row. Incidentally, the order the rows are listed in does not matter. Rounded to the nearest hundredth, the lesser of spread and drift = -1.57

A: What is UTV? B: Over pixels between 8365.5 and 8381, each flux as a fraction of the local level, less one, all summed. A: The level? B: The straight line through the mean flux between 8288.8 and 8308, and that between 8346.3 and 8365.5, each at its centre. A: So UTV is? 0.21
